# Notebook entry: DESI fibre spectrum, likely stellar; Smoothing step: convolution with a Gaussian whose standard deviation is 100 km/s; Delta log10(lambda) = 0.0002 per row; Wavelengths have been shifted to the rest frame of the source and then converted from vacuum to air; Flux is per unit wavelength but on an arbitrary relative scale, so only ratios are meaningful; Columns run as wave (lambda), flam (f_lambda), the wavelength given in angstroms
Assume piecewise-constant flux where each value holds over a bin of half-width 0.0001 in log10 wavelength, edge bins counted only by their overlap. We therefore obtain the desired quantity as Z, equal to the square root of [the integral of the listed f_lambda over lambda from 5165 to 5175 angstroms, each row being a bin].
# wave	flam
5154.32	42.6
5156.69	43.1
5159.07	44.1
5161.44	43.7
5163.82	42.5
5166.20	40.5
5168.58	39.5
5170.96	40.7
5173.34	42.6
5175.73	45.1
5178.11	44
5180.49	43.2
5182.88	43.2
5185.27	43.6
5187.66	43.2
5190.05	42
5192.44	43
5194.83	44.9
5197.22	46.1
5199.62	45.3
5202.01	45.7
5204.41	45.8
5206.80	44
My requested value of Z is 20.2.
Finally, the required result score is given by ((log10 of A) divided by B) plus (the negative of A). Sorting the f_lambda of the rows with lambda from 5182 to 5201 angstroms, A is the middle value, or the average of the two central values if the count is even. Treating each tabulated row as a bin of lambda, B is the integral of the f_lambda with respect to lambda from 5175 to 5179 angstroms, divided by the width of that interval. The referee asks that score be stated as -43.4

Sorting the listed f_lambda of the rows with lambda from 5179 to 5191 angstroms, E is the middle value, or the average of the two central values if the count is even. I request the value 43.2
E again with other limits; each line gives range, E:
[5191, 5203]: 45.3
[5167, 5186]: 43.2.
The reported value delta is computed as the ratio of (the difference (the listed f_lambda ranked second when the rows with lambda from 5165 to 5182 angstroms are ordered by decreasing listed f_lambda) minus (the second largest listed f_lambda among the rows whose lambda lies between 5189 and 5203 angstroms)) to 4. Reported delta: -0.4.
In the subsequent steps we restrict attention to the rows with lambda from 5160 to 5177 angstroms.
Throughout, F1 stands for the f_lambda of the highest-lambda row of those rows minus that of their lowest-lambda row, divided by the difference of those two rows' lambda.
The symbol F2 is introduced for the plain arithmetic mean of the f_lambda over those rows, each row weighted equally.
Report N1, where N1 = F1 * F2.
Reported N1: 4.1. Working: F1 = 0.098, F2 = 42.1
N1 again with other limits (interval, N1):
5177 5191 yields -7.2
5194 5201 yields 3.8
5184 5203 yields 5.5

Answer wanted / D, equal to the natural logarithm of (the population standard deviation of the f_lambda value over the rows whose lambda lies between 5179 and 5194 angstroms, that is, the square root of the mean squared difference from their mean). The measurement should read -0.70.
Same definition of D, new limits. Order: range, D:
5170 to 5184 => 0.30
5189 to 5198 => 0.47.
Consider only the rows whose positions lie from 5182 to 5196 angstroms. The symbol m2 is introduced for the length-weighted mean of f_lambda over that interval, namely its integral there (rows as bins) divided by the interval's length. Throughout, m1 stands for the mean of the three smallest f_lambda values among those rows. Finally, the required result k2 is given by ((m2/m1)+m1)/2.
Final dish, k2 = 21.87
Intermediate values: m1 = 42.7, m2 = 43.3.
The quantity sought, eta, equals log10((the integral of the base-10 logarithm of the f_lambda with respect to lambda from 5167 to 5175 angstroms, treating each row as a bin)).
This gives 1.11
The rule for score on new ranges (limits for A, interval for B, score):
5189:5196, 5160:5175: -43.0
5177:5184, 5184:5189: -43.2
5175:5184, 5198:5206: -43.6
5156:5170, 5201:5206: -42.8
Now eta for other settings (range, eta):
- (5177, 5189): 1.29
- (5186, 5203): 1.45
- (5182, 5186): 0.82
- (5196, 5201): 0.92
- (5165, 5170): 0.90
